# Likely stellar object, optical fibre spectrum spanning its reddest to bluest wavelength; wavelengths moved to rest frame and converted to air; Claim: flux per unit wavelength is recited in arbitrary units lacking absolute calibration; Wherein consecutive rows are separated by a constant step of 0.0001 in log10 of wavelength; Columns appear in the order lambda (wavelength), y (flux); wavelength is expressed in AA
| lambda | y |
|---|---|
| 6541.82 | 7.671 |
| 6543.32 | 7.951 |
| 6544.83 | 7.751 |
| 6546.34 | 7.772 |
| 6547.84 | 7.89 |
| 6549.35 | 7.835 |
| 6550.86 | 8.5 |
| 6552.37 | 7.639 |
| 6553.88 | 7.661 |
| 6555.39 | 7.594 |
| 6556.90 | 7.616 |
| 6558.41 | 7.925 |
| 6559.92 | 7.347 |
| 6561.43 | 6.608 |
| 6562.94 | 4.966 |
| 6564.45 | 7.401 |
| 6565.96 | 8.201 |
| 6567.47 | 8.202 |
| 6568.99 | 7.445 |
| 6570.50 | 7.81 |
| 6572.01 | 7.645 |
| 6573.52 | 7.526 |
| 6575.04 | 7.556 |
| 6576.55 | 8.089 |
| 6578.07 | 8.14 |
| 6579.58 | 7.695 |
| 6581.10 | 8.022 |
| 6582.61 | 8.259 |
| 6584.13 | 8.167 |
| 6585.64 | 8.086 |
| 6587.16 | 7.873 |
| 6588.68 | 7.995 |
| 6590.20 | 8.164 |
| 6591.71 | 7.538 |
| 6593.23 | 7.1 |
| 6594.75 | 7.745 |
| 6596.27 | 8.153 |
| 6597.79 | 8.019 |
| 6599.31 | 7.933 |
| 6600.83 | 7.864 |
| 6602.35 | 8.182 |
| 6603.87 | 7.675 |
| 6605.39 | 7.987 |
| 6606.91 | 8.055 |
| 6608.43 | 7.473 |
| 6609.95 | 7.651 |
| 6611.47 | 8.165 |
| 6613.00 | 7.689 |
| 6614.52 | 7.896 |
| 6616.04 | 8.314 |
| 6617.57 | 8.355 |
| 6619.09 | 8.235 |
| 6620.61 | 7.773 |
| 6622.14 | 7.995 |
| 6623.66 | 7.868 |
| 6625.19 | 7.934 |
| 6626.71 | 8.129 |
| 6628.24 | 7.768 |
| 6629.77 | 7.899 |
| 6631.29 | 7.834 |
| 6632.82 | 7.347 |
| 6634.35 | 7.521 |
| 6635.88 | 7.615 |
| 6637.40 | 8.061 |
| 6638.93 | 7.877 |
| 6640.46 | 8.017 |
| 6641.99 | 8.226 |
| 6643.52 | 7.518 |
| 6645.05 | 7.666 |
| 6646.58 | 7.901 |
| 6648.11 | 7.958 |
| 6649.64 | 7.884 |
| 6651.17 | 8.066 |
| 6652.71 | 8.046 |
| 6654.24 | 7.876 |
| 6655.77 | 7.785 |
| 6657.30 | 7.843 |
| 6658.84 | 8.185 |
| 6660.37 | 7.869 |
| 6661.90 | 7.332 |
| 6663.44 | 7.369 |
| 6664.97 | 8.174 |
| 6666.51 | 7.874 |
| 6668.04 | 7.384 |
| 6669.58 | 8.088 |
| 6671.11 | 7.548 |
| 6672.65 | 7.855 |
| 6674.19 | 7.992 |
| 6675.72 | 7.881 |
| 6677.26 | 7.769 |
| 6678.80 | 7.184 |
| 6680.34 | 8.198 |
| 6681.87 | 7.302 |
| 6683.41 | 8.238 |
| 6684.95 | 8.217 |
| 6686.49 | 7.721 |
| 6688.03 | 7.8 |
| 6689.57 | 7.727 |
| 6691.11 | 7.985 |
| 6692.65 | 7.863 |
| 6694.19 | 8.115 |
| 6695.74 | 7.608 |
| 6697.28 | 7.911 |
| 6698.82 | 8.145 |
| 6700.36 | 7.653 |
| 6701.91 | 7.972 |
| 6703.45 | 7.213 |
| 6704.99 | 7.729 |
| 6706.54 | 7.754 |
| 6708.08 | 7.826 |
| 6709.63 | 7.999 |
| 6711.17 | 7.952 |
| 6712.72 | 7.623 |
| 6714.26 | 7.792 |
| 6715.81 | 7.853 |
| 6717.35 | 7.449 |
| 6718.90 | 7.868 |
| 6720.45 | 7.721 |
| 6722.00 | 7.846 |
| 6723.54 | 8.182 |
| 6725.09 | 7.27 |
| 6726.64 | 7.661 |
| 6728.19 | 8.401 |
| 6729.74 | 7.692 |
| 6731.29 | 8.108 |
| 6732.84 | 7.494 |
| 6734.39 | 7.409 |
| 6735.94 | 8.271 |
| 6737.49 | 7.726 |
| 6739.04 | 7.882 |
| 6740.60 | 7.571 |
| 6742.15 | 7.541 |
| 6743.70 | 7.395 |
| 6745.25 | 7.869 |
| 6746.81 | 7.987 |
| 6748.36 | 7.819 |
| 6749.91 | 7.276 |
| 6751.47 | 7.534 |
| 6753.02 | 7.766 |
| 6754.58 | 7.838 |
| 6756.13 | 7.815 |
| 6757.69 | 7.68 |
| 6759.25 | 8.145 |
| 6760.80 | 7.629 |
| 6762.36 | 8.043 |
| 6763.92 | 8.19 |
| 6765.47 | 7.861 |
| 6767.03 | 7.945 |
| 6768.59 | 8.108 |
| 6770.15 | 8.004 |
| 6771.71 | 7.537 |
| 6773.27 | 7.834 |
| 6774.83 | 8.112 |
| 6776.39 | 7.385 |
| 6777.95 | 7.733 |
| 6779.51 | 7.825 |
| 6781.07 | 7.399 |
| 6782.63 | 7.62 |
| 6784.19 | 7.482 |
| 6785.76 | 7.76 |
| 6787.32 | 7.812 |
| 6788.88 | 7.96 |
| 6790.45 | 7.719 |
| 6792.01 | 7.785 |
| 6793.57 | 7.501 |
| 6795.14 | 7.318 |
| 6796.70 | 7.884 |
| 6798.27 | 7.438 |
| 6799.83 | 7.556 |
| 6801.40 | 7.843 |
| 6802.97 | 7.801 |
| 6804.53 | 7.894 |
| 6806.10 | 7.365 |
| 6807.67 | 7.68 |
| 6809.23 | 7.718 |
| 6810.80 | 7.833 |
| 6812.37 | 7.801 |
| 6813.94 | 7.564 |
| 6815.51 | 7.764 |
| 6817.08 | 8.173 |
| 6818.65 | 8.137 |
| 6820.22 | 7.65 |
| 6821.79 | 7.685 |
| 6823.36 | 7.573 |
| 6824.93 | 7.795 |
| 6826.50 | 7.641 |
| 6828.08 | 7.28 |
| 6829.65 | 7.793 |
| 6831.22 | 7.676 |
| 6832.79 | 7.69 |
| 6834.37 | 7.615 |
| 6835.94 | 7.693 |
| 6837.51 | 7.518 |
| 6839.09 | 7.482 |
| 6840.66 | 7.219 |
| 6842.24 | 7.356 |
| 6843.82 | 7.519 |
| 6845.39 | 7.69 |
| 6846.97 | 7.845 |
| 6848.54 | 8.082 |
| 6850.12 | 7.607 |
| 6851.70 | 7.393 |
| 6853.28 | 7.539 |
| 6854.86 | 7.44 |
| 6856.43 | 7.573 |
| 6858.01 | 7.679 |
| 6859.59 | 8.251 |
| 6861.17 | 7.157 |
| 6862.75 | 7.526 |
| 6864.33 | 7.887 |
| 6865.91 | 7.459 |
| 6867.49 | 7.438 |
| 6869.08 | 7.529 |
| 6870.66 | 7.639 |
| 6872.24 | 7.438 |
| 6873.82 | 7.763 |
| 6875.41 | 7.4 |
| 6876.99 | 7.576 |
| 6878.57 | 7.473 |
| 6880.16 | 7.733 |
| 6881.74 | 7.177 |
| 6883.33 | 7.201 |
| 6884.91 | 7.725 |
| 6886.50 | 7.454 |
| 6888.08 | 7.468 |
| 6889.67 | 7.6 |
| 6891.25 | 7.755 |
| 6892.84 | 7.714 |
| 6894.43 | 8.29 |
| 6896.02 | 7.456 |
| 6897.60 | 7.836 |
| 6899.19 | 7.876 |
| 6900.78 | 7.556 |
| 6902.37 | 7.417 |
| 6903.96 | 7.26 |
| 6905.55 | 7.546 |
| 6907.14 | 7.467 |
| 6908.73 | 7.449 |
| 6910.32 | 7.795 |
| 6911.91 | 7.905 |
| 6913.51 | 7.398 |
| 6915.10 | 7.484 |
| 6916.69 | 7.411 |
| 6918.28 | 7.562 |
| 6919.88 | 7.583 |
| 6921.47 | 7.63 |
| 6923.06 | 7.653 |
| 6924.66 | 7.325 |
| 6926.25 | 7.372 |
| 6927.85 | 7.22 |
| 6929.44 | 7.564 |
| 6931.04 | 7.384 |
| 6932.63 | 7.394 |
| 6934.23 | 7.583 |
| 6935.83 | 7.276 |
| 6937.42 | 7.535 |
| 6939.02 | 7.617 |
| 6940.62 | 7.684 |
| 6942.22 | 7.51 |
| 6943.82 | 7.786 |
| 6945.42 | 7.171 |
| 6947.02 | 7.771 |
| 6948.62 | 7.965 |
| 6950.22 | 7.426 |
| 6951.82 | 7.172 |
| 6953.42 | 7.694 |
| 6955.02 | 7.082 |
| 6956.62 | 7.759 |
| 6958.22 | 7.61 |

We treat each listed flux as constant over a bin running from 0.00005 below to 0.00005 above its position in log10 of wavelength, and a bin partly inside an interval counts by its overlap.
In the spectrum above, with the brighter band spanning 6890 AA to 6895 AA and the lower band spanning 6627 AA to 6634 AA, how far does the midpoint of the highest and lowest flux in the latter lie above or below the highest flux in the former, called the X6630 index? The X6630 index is -0.7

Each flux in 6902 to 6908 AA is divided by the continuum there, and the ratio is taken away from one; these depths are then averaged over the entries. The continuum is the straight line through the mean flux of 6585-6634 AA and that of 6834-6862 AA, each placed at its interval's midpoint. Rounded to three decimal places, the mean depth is 0.013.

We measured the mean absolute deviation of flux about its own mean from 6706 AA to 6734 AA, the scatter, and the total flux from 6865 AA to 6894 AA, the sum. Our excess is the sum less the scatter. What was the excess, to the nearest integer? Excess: 135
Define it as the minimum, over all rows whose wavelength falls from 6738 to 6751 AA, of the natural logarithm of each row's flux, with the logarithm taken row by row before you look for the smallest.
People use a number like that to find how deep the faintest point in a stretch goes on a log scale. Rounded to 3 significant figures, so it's 1.98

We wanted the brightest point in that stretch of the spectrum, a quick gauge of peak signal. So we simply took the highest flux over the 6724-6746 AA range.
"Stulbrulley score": 8.401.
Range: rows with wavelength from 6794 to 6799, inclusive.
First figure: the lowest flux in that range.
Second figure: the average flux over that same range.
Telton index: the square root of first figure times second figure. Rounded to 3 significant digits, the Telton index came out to 7.43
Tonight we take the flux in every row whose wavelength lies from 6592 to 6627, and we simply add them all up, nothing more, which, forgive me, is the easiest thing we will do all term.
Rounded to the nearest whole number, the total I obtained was 182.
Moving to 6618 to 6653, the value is 181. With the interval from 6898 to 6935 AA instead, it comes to 173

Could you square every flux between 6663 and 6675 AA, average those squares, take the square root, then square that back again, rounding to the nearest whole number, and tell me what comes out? 61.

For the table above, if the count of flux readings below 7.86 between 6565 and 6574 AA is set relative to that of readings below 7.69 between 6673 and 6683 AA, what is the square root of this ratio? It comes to 1.41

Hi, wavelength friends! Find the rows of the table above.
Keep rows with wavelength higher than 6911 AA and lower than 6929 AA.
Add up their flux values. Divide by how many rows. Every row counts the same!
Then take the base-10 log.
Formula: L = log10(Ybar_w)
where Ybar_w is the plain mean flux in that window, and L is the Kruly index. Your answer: 0.875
